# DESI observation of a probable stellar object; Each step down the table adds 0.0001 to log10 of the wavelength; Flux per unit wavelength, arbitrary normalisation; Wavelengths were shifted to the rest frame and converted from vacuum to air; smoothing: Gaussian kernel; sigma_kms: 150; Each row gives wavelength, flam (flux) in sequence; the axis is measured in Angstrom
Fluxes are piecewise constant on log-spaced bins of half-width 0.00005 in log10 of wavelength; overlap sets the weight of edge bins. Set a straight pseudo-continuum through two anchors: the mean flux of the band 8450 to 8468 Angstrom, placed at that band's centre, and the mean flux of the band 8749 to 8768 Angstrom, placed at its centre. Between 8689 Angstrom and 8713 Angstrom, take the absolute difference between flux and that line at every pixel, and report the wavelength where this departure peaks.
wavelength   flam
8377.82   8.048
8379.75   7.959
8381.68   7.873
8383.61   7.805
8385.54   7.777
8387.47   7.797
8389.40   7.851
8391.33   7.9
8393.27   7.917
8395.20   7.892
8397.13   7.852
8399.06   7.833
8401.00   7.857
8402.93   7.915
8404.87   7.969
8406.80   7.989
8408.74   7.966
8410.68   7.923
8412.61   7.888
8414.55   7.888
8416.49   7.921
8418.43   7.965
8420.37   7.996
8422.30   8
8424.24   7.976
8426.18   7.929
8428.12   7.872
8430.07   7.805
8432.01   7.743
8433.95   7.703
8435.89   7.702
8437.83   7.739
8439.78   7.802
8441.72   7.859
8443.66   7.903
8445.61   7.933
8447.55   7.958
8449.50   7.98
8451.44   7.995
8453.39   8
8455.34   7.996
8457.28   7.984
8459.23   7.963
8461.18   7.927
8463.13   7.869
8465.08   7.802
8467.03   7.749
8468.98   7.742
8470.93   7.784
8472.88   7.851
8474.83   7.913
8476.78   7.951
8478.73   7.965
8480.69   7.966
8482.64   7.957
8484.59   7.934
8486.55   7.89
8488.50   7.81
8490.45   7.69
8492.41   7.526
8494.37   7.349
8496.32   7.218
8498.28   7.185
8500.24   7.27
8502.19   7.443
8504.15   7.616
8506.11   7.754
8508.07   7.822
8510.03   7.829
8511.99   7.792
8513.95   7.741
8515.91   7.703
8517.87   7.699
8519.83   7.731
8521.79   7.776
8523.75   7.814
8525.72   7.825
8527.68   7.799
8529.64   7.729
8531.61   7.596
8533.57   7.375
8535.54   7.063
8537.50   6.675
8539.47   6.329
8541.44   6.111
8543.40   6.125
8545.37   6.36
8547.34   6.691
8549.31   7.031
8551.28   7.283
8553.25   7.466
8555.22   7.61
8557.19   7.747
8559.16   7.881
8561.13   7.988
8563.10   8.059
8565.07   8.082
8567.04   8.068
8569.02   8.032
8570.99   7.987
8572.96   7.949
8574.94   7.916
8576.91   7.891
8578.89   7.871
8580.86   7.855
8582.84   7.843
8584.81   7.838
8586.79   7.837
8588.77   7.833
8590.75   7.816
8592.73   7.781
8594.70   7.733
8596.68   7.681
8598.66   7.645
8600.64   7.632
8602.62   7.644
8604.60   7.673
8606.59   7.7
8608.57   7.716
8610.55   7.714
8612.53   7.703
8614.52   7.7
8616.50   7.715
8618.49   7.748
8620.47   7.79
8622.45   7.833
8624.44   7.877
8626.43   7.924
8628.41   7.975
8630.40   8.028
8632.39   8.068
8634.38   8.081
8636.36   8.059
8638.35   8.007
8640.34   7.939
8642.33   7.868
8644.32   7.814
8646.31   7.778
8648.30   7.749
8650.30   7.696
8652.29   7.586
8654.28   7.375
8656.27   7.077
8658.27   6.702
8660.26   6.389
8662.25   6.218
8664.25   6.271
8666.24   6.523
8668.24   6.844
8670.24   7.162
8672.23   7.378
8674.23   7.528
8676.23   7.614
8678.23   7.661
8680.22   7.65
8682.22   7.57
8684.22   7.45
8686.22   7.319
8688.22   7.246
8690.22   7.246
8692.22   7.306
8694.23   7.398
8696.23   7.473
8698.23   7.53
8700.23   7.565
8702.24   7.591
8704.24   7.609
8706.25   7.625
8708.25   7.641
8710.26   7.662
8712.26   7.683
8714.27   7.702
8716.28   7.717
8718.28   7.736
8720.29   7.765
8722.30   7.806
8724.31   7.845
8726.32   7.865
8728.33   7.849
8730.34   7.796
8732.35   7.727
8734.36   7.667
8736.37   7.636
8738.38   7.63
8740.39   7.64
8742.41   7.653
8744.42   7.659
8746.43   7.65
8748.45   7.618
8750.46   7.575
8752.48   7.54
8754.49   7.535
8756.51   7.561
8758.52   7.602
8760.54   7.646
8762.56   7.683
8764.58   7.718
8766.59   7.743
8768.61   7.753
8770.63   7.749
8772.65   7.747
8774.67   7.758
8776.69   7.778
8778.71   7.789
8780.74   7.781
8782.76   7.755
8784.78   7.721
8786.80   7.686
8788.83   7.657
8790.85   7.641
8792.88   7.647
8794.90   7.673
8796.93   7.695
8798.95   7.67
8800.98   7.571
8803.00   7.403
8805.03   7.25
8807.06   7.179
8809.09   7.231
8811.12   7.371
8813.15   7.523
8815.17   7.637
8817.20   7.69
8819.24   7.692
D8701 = 8690.22 Angstrom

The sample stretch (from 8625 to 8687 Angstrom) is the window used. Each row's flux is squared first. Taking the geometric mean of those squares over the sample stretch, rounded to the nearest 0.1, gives 55.4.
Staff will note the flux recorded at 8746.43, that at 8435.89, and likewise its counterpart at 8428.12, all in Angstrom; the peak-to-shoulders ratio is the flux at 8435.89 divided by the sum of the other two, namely 0.496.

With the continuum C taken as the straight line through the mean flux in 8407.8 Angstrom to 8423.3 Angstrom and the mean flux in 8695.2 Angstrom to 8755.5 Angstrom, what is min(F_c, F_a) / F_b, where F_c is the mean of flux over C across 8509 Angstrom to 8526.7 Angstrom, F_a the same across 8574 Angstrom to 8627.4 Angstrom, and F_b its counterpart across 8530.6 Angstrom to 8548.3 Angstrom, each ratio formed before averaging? 1.16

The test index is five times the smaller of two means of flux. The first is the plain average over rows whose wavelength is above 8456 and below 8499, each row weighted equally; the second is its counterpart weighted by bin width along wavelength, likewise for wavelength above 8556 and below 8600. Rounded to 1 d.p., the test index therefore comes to 38.9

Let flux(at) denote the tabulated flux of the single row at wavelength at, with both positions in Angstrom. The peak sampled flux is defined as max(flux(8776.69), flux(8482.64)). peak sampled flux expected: 7.96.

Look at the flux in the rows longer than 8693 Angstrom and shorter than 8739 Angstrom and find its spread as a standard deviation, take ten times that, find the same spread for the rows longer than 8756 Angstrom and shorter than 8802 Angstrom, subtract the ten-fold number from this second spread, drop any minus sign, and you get 1.1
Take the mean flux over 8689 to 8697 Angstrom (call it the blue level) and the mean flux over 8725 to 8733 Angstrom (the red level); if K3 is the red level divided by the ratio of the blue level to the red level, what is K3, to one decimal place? 8.3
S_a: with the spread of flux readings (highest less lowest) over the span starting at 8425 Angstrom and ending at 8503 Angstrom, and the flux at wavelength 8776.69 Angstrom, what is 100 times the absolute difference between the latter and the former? 696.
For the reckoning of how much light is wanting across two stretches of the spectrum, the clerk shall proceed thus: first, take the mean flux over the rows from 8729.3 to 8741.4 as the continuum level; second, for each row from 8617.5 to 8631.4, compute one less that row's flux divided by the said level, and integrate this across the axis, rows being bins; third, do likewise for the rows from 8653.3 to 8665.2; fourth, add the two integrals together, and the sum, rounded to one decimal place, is 1.2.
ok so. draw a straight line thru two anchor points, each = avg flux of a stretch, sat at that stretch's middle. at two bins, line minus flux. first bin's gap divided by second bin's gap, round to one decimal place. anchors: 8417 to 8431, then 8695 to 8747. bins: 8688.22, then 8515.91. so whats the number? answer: 3.0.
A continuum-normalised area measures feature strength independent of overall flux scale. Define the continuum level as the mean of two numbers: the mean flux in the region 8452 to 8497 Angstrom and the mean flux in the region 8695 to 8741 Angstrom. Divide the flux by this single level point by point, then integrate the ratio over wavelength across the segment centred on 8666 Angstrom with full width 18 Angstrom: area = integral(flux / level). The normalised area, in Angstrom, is 15.7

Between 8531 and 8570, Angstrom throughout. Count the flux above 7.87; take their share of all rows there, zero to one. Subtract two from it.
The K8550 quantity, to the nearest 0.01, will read -1.70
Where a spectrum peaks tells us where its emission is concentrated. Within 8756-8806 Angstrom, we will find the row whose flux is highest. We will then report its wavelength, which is 8778.71 Angstrom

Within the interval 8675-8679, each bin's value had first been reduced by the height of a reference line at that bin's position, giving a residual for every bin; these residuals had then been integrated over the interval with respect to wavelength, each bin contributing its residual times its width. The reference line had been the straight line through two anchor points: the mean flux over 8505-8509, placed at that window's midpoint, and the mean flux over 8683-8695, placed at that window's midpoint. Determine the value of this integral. 1.1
